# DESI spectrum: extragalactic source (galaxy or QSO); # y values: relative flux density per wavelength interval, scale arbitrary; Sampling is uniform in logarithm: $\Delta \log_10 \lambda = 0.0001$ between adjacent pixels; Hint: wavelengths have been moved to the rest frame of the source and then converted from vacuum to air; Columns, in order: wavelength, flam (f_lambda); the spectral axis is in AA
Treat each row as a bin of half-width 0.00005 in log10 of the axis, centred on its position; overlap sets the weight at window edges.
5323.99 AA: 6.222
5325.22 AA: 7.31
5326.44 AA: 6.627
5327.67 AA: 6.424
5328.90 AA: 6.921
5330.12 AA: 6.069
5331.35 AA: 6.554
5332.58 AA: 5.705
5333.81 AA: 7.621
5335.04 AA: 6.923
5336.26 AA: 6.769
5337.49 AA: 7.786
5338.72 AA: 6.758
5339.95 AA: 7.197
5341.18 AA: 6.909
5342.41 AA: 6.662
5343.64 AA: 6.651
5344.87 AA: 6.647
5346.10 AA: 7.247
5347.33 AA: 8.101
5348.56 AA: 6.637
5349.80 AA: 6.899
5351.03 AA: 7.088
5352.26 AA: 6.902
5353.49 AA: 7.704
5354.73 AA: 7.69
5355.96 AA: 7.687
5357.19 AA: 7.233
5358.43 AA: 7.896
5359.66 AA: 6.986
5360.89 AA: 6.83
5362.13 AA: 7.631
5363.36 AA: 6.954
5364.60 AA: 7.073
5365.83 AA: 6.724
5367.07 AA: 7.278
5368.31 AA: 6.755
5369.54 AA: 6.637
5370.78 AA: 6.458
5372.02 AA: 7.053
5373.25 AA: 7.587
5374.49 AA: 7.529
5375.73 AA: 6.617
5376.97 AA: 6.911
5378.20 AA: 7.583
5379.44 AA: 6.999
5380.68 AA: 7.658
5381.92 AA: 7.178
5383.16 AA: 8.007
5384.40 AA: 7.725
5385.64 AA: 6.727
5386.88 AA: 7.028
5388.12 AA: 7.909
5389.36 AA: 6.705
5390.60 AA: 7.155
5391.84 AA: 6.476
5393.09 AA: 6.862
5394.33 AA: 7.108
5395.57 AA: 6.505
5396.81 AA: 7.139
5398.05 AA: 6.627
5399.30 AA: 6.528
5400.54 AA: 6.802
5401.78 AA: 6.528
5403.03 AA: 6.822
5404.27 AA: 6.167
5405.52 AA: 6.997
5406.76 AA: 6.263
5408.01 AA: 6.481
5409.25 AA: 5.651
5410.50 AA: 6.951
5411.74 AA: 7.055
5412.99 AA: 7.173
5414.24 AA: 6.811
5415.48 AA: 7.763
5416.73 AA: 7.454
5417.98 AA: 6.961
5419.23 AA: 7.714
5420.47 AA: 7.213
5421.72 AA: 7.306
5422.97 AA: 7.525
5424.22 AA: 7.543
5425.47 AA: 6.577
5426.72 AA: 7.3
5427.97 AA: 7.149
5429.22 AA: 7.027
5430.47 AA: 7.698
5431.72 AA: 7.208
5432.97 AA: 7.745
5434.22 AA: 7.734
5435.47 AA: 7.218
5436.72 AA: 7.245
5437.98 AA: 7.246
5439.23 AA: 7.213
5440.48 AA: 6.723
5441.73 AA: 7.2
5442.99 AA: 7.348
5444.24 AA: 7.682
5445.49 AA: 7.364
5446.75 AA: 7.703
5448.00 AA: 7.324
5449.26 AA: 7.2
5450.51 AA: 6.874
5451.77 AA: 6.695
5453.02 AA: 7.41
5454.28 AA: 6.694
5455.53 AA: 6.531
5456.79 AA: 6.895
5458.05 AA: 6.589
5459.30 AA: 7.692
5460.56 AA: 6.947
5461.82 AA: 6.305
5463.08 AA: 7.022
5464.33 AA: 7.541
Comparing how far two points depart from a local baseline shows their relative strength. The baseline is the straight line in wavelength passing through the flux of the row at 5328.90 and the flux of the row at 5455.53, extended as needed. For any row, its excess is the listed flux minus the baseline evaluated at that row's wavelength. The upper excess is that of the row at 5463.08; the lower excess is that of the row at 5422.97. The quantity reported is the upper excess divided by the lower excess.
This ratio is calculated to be 0.6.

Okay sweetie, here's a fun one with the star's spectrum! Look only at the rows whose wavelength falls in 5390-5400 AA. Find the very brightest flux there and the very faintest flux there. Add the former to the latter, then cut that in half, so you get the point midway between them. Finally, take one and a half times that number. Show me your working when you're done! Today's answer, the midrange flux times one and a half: 10.2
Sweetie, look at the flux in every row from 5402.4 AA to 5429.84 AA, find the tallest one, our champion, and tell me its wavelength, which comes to 5415.48 AA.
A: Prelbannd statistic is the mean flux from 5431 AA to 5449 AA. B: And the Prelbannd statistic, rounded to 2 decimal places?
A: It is 7.35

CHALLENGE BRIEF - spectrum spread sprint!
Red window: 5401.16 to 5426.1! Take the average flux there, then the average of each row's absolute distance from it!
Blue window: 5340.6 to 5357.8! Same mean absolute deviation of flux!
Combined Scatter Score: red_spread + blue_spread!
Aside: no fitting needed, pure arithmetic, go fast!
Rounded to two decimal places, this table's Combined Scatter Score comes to 0.83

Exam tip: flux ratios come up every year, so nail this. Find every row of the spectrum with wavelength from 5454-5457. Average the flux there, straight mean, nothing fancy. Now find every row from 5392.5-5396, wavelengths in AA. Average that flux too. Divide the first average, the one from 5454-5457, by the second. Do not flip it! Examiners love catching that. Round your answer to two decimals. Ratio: 0.98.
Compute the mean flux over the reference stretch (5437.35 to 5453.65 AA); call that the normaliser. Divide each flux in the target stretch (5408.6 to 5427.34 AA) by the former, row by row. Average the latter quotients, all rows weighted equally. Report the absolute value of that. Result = 0.99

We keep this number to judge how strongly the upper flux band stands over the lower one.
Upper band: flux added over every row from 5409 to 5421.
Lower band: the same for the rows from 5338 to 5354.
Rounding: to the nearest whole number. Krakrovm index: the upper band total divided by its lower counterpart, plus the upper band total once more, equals 72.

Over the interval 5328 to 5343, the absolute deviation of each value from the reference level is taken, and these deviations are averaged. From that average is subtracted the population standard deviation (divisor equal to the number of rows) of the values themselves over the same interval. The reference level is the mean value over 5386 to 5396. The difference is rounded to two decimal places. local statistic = -0.12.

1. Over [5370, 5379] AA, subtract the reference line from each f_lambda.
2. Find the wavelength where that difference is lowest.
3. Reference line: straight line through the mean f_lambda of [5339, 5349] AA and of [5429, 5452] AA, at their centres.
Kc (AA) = 5370.78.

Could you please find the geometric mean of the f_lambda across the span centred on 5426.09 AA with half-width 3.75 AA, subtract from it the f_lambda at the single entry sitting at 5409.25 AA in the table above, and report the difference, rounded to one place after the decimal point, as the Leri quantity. 1.5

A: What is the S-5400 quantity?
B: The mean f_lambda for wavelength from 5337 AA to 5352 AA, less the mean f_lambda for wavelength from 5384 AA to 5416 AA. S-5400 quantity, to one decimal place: 0.2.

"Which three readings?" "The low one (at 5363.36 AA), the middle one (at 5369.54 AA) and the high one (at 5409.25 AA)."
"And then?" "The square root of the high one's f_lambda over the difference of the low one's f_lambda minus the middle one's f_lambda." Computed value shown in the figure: 4.2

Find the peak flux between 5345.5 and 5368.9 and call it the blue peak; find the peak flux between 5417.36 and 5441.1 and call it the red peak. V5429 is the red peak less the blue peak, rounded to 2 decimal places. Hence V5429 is -0.36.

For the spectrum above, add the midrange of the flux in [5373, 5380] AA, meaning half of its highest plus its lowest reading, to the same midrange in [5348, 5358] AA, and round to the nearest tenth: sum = 14.3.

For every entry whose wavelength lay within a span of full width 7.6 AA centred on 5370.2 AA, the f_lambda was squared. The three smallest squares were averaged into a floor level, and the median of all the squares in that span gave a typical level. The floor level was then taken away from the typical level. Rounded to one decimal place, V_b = 3.9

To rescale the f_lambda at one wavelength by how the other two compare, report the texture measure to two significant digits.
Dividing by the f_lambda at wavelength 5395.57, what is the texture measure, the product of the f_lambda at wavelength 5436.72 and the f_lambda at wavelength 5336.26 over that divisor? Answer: 7.5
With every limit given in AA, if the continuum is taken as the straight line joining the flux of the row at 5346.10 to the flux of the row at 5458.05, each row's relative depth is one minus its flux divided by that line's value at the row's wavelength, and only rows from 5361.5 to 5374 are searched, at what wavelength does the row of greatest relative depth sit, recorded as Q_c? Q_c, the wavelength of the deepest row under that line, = 5370.78 AA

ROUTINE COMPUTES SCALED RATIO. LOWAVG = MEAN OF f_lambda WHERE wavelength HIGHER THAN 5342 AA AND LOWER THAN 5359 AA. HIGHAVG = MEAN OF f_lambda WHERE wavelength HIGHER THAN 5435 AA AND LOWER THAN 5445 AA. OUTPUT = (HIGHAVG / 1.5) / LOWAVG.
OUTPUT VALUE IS 0.668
